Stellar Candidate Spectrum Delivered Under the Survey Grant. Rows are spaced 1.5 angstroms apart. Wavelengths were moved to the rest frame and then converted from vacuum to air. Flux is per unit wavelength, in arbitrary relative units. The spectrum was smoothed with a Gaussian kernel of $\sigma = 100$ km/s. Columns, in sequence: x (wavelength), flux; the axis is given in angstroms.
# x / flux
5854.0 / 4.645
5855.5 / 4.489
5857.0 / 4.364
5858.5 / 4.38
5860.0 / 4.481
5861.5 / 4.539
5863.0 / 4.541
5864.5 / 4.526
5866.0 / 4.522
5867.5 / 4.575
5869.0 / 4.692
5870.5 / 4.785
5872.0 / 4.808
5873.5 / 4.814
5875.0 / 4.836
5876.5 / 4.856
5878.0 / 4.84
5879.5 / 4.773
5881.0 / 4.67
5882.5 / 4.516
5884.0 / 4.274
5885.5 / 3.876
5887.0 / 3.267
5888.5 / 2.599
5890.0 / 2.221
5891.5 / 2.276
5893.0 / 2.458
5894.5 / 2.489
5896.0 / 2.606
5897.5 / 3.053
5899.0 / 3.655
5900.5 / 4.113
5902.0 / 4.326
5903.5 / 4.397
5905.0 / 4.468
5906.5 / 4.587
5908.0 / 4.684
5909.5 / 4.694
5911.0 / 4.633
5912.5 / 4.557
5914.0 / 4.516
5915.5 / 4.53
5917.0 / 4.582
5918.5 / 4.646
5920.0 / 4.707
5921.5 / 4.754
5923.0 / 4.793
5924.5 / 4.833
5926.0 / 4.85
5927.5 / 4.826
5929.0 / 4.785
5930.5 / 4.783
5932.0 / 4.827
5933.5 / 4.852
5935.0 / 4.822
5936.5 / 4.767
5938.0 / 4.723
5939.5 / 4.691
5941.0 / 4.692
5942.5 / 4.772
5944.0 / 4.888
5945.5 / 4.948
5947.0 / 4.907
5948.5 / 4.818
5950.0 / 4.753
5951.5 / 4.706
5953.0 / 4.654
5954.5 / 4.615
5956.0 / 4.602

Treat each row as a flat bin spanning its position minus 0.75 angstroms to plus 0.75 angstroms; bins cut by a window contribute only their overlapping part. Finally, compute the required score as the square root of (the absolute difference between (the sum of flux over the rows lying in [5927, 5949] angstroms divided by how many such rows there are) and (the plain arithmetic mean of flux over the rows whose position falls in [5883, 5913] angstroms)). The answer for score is 1.07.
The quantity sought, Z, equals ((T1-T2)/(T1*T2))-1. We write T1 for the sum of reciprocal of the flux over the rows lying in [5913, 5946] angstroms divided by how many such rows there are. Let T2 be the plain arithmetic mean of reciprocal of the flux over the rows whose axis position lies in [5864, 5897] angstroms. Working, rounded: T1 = 0.210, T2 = 0.274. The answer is -2.1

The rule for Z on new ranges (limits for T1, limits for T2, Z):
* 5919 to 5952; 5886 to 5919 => -2.3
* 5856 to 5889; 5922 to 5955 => -0.6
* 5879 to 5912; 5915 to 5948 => 0.3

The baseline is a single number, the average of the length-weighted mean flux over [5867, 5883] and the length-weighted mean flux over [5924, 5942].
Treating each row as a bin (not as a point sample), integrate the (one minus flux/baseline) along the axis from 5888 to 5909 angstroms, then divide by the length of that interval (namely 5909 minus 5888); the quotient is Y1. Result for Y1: 0.277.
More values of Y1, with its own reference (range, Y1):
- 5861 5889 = 0.066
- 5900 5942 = 0.022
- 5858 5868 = 0.054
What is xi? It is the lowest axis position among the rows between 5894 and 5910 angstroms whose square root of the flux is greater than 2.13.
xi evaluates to 5906.5 angstroms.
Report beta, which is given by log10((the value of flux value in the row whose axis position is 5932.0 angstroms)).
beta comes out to 0.684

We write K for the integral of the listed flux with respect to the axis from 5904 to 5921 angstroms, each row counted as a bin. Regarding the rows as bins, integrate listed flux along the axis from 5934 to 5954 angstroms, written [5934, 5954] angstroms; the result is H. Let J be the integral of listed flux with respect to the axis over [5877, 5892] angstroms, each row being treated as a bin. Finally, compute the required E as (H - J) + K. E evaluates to 117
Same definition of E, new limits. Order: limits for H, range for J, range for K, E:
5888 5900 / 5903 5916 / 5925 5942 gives 54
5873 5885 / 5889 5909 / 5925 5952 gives 116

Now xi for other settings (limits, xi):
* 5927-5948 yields 5927.5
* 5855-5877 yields 5861.5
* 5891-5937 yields 5906.5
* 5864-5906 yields 5867.5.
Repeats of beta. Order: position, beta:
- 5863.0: 0.657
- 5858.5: 0.641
